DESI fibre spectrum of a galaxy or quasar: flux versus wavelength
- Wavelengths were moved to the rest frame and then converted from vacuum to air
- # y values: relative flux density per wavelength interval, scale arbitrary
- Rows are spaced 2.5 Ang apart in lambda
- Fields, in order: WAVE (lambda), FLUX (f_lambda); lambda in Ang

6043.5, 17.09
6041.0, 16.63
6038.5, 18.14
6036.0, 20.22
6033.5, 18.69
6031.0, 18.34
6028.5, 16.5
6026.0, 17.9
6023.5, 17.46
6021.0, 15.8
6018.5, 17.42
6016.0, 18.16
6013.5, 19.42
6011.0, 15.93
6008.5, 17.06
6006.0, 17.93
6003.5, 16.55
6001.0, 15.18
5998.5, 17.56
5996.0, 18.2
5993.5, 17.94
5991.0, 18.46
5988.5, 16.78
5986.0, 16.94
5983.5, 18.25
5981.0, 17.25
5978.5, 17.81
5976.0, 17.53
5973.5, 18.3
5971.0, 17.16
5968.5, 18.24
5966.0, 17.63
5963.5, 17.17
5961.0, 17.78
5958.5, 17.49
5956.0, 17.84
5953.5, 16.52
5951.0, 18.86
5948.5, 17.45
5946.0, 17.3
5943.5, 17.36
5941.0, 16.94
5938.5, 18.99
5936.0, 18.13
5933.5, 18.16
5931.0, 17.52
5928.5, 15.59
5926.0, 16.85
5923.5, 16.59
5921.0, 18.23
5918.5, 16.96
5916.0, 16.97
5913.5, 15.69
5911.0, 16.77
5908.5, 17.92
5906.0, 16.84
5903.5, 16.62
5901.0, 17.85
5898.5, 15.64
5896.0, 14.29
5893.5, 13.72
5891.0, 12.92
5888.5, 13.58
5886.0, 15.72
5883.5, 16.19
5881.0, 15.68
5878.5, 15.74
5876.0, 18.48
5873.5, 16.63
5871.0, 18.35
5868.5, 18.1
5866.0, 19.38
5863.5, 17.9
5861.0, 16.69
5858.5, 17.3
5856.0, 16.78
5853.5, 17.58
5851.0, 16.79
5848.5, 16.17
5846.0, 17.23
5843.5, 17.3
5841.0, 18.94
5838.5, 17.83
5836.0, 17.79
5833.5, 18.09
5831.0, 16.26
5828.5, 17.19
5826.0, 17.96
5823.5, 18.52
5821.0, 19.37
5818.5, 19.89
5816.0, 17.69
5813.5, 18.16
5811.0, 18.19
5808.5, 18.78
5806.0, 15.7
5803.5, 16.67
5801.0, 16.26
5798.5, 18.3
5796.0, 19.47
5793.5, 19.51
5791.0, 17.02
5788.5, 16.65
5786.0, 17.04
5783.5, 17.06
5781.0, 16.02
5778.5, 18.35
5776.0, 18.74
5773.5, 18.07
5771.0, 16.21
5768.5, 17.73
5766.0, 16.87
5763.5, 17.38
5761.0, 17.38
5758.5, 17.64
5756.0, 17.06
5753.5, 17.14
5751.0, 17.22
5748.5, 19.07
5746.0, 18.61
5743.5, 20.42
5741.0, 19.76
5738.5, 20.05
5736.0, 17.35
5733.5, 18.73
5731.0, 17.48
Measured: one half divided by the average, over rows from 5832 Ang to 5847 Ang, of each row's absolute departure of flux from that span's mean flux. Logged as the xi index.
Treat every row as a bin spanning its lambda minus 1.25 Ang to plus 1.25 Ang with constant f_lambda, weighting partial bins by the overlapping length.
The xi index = 1.2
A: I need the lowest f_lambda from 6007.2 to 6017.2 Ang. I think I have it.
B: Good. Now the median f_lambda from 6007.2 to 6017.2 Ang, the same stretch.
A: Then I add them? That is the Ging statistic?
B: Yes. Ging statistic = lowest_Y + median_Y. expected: 33.5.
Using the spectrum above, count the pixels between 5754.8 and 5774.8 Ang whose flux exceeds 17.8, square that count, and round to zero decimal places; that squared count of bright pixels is 1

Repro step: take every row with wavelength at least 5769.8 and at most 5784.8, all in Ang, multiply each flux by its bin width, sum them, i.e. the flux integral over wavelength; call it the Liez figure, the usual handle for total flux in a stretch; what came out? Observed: 261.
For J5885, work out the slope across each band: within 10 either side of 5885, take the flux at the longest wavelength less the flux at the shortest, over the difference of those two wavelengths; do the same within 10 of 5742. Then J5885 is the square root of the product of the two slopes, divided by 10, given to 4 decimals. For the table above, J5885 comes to 0.0153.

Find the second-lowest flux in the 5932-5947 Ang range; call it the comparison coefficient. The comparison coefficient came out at 17.3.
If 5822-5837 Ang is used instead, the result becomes 17.19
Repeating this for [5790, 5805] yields 16.67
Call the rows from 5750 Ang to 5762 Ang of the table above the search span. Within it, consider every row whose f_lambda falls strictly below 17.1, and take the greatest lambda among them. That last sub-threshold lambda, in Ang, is 5756.0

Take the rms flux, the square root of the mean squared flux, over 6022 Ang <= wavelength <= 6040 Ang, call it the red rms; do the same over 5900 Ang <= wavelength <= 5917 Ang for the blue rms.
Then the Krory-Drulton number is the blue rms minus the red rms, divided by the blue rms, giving -0.07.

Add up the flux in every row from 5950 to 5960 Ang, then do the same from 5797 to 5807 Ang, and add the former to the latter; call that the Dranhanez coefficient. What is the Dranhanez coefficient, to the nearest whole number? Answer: 138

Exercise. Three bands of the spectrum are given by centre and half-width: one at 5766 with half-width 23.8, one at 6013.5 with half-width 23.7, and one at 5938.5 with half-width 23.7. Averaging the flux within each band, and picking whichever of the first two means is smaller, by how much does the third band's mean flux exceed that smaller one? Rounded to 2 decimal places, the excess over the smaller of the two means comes -0.16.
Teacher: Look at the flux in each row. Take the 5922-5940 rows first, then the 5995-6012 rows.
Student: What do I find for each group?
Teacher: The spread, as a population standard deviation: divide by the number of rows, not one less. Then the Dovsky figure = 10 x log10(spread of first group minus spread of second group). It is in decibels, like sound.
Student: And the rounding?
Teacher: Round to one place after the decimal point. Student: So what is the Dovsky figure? -13.5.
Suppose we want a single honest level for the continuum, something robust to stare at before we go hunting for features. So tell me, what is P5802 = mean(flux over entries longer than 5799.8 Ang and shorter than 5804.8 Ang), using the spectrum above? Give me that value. 16.5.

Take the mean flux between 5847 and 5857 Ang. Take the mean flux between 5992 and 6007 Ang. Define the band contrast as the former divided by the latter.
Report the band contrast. 0.98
